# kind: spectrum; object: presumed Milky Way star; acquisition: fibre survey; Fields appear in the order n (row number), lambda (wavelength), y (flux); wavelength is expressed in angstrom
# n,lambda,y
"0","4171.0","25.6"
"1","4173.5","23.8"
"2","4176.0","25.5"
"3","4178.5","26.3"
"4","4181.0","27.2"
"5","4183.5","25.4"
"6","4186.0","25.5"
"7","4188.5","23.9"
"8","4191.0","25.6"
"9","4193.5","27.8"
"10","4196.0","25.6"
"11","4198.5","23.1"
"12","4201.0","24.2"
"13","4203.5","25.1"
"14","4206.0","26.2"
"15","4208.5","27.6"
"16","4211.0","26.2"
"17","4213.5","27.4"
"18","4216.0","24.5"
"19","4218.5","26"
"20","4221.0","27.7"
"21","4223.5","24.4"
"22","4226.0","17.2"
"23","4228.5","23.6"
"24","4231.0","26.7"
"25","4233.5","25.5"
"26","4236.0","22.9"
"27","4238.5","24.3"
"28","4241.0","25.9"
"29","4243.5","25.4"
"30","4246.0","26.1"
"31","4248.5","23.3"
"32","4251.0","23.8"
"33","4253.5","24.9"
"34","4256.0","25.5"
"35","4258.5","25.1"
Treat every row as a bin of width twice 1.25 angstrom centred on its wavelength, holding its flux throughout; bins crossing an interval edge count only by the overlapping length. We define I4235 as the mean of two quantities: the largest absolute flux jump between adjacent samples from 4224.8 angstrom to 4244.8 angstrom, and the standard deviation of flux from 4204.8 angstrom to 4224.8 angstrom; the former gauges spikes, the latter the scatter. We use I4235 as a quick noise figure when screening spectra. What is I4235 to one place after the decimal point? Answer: 3.8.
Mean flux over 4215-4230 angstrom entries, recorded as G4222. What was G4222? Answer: 23.9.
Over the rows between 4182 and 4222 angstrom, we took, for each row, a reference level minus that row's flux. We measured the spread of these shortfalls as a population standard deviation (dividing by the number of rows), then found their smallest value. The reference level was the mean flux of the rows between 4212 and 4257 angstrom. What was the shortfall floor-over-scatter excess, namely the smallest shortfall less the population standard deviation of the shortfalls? -4.4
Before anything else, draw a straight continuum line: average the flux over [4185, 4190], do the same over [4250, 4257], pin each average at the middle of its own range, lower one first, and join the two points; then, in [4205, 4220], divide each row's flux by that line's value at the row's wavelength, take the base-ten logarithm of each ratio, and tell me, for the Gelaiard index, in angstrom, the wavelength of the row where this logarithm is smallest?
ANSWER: 4216.0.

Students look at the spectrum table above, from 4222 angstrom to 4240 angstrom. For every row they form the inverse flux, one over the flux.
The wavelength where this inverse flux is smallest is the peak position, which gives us 4231.0 angstrom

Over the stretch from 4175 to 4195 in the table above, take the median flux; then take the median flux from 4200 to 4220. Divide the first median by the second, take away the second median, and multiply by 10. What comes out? -251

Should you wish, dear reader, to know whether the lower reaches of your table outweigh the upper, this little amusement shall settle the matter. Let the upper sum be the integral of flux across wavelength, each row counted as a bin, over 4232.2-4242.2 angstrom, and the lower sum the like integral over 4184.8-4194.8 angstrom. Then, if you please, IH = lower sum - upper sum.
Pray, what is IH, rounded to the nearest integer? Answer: 10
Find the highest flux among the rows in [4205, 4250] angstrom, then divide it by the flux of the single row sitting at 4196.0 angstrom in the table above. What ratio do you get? 1.08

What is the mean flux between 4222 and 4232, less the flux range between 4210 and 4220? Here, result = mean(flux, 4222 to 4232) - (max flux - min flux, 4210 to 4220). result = 20.1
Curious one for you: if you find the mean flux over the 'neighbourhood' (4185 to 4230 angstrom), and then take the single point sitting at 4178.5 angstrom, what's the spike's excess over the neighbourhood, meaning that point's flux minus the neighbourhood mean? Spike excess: 1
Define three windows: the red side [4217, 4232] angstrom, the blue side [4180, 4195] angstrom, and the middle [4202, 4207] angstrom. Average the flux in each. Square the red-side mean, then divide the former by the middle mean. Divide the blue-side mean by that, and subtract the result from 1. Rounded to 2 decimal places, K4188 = -0.13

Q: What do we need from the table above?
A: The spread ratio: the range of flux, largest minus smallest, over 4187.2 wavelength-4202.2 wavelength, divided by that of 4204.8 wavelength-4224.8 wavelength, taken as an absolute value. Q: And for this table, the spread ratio 1.4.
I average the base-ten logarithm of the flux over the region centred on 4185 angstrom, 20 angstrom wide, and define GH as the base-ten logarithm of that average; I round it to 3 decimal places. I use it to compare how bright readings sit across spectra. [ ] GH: 0.150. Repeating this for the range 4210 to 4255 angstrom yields 0.144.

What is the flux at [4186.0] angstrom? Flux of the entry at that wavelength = 25.5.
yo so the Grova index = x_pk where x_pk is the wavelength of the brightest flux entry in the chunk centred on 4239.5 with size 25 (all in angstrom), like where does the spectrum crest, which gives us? 4231.0 angstrom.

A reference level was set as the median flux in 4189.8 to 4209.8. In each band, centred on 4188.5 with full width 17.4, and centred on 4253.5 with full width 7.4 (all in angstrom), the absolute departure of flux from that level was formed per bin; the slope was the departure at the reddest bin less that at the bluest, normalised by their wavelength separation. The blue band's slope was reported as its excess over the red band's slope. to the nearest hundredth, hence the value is 0.23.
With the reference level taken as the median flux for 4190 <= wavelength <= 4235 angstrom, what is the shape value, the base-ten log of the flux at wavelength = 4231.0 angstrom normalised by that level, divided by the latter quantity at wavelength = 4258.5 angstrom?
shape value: -2.1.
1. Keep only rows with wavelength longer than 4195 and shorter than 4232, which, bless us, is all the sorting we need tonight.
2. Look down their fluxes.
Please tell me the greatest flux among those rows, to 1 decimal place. 27.7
